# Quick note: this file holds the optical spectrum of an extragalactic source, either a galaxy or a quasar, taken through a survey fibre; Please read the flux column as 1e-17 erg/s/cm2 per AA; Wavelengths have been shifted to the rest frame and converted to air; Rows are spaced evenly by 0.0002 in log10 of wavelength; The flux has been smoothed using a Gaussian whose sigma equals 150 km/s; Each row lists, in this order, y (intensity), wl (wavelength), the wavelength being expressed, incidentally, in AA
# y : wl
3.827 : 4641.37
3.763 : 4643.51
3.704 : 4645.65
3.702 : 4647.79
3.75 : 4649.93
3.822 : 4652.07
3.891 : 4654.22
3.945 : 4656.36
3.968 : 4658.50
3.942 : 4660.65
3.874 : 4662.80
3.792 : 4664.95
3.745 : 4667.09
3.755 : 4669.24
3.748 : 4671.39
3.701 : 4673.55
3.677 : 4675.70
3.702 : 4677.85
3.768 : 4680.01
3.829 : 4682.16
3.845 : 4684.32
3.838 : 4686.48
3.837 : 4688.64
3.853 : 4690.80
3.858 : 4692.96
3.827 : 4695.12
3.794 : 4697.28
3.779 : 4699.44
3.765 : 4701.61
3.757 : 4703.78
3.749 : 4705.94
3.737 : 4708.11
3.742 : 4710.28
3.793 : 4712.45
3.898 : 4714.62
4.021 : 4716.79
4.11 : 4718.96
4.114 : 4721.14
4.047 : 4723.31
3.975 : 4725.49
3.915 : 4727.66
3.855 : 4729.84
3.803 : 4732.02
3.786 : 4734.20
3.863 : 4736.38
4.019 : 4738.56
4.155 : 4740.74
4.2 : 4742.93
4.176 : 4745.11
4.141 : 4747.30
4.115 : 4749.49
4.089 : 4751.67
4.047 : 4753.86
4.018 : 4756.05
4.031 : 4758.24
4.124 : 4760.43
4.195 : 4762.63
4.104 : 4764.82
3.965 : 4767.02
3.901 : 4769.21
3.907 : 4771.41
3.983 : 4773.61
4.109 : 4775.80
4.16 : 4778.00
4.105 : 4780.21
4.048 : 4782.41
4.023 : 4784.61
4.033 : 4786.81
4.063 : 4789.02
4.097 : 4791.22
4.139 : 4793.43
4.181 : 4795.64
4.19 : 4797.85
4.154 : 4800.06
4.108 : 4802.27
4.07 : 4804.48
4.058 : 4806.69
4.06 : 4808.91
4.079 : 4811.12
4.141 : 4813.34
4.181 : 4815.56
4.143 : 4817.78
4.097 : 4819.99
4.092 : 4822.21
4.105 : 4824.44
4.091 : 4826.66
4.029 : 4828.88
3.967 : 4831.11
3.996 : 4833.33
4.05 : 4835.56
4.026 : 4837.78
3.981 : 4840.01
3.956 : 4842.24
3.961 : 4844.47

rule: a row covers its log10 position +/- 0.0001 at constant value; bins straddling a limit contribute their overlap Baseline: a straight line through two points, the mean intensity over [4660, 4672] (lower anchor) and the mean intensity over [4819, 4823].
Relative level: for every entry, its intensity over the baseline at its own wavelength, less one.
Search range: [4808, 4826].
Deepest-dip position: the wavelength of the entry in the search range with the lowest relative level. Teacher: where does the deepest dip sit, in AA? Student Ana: 4808.91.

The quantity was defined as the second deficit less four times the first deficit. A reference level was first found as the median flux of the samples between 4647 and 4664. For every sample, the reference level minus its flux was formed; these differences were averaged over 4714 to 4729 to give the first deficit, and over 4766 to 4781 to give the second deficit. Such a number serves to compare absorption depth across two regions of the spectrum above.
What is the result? 0.38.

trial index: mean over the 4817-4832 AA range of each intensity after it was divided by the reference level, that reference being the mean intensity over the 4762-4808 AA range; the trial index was 1.000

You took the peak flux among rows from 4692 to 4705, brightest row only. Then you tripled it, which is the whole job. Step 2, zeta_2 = 11.57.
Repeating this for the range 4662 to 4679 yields 11.62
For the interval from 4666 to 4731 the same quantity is 12.34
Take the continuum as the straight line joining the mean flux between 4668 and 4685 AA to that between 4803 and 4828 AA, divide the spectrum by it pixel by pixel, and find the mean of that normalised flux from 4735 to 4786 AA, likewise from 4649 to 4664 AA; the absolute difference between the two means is 0.024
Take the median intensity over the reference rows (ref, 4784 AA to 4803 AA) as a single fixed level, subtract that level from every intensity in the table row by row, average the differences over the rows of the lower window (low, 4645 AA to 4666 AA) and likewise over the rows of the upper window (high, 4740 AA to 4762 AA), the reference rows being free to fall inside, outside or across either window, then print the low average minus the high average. -0.27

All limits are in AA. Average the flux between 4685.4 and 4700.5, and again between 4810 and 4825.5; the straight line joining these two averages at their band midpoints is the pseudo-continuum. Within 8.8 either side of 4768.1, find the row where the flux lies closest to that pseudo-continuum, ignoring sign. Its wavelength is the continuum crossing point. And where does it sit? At 4773.61 AA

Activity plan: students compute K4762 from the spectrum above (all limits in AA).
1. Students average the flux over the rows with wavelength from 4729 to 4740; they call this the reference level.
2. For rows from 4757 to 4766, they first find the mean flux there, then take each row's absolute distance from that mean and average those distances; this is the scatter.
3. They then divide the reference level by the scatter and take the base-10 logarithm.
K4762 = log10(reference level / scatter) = 1.9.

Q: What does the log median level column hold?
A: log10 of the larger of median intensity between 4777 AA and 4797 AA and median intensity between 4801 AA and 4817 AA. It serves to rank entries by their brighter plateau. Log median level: 0.612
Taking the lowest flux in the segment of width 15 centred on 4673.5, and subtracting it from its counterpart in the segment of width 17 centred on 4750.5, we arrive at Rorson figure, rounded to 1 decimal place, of 0.3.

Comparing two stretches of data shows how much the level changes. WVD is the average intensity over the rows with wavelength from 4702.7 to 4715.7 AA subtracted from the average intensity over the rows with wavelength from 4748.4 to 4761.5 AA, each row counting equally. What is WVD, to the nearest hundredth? 0.29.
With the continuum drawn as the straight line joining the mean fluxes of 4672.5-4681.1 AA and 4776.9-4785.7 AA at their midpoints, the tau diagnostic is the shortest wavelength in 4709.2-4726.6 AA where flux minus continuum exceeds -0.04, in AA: 4714.62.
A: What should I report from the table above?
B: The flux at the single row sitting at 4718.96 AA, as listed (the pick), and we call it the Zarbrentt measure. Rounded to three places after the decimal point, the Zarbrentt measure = 4.110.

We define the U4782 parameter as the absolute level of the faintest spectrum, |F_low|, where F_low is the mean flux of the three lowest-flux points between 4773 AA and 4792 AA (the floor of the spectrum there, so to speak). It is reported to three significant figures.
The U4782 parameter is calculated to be 4.01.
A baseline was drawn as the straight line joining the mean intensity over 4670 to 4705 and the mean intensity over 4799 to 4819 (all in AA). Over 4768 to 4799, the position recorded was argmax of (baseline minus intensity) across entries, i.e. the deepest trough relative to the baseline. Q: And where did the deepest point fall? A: 4769.21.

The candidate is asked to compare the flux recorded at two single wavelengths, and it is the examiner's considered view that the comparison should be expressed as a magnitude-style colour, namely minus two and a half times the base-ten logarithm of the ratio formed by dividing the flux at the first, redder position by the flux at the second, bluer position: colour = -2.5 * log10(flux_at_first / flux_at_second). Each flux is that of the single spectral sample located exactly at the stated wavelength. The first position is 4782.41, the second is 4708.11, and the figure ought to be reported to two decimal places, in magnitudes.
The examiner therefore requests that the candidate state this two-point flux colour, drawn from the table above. -0.09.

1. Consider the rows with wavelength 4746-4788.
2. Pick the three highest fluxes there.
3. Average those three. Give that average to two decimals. 4.17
